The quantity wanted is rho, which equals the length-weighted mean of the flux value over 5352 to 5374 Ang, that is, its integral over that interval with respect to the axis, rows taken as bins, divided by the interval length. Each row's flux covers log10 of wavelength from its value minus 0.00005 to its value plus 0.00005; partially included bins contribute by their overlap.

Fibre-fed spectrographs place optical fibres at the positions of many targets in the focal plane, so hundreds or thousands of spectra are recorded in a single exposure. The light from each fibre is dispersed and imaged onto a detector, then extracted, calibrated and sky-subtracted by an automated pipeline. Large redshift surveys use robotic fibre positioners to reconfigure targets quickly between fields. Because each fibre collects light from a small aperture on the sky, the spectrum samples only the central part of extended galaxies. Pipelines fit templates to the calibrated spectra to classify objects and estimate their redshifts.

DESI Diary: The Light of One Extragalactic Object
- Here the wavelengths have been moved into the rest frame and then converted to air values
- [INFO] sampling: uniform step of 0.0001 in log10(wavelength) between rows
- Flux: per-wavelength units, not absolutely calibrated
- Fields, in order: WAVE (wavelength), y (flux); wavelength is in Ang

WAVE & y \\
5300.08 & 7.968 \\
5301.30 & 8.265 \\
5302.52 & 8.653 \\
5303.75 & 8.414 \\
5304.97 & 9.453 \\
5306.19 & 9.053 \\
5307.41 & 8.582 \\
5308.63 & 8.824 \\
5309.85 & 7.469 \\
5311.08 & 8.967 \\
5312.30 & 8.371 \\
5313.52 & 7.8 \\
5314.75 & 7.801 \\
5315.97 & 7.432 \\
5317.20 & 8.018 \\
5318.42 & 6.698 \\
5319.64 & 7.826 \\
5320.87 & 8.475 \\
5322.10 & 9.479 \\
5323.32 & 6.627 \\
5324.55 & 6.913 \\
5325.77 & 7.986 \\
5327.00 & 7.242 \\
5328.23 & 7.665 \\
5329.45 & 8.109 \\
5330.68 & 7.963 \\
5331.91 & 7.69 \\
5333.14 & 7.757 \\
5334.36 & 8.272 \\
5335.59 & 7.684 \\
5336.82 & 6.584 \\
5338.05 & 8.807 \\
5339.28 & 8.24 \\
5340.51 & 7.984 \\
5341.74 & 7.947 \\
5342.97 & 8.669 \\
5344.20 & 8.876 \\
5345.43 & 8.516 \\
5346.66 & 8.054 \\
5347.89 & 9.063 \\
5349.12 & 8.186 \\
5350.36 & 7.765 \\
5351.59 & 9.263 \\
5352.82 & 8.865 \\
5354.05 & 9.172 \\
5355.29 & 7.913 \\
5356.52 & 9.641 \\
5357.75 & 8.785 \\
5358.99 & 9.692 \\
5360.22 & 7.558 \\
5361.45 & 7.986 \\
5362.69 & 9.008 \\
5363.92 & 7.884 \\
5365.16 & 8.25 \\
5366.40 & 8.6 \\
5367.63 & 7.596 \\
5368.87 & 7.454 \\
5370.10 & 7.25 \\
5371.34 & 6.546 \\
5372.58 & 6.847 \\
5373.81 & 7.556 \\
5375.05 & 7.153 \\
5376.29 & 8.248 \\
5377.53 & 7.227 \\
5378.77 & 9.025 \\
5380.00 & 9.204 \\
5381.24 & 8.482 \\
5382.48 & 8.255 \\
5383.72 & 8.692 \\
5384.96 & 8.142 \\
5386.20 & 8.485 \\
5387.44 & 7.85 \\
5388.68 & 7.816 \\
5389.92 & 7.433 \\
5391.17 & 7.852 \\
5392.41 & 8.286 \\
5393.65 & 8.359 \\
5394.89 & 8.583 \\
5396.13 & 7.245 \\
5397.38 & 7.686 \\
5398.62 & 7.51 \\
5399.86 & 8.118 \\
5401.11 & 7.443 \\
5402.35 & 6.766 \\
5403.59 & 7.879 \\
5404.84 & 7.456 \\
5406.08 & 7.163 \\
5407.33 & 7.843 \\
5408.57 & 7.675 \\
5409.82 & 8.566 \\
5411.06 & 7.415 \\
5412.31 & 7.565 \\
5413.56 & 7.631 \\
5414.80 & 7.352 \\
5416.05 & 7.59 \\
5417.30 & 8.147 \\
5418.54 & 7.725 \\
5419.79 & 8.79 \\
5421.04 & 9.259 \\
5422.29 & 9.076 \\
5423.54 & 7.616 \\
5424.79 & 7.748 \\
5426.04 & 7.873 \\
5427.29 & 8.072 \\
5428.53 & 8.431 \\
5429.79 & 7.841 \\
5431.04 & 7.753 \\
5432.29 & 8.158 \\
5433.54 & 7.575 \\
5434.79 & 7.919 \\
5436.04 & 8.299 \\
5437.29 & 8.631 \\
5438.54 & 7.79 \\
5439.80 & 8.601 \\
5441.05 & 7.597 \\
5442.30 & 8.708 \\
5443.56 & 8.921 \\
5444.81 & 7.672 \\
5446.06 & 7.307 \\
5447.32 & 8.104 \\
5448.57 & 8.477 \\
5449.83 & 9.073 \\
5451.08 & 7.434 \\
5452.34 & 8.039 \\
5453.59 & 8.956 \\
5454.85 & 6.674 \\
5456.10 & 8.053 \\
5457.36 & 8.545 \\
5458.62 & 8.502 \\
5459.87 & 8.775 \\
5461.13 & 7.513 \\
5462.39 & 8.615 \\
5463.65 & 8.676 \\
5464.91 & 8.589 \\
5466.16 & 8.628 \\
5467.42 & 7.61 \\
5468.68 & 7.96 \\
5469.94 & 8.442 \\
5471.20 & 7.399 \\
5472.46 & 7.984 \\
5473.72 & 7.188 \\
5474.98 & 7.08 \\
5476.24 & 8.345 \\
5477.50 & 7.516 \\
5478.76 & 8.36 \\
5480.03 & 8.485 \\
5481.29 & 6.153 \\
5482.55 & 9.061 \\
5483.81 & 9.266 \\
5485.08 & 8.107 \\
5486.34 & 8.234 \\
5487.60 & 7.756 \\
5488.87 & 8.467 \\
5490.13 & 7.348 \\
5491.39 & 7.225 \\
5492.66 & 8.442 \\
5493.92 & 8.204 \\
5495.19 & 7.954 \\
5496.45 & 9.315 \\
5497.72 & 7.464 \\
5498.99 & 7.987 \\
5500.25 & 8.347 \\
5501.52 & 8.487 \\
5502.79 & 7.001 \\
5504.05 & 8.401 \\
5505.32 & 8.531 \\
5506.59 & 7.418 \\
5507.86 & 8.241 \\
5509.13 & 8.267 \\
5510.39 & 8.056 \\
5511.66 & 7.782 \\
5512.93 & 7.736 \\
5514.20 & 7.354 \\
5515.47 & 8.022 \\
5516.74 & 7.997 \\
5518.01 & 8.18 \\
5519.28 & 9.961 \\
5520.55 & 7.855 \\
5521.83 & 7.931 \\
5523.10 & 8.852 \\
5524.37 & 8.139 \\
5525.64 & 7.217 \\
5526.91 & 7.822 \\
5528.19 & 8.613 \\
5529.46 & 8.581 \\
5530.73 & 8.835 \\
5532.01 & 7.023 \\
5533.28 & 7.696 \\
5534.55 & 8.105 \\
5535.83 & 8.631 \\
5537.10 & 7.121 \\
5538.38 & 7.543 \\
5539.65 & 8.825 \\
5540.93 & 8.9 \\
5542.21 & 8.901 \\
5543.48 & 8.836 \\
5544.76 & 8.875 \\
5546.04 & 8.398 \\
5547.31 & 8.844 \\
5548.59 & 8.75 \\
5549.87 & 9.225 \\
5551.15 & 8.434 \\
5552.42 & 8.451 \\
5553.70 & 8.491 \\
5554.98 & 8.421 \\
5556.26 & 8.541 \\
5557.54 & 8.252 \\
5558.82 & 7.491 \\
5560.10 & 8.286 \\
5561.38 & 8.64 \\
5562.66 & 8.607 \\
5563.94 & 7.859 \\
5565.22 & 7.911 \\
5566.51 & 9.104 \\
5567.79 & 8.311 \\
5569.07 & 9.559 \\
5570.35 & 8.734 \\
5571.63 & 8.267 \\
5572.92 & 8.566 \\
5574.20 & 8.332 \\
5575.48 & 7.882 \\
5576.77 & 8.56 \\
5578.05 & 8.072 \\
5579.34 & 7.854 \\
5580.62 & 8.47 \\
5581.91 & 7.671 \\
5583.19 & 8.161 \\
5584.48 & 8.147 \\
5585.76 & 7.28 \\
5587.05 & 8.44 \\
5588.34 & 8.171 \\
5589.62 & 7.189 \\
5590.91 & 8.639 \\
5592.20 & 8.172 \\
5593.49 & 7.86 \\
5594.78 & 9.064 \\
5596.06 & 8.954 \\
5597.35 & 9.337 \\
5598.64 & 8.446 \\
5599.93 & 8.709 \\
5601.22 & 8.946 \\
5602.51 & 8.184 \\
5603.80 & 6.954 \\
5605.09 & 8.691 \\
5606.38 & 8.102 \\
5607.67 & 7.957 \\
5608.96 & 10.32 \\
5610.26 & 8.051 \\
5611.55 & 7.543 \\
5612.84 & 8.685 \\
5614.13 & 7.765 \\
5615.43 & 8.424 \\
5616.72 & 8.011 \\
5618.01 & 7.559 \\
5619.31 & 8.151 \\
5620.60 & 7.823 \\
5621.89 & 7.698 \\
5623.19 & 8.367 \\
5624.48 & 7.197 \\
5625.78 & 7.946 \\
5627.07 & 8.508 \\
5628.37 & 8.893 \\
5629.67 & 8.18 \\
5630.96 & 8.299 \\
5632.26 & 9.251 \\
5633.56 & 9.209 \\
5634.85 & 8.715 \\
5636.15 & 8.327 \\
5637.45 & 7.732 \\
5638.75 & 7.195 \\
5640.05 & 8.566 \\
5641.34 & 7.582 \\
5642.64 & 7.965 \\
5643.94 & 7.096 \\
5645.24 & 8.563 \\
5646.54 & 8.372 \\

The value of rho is 8.17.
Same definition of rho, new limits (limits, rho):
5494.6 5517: 8.02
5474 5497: 8.06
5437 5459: 8.16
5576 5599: 8.24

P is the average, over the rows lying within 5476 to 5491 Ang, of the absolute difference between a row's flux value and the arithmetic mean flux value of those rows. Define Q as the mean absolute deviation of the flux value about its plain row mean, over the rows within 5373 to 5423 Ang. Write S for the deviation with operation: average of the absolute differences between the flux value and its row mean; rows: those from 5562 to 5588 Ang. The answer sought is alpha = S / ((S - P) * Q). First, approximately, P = 0.60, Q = 0.52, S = 0.379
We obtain -3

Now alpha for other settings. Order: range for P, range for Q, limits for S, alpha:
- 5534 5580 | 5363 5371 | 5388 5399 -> -60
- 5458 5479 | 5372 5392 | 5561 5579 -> -5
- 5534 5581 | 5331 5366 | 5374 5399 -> 7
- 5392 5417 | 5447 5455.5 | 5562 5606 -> 9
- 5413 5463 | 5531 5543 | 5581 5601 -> -93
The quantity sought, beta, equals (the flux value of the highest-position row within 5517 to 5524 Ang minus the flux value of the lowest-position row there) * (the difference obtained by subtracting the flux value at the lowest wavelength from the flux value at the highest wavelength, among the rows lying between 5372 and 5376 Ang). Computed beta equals 0.21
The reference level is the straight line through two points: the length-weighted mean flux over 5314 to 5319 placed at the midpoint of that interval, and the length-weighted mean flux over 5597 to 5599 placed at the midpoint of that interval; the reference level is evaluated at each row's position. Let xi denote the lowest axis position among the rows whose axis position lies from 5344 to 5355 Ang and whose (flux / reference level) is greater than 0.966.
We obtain 5344.20 Ang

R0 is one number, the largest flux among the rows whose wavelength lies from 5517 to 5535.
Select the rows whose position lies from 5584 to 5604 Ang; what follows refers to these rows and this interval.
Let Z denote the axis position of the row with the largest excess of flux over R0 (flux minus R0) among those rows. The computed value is 5597.35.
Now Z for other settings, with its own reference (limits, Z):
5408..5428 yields 5421.04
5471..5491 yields 5483.81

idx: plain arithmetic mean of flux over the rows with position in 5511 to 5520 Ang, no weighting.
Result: 8.15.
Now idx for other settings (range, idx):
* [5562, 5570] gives 8.56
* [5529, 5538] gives 8.00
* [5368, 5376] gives 7.13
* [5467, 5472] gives 7.85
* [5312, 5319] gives 7.69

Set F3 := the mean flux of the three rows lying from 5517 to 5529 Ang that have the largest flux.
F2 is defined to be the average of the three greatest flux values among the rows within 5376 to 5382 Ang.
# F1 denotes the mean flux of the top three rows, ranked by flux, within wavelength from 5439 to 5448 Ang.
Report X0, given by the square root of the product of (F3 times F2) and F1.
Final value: 26.7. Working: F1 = 8.74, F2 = 8.90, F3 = 9.1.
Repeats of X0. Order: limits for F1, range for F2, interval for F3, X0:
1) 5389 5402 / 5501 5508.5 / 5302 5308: 25.4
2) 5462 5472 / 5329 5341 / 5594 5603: 25.8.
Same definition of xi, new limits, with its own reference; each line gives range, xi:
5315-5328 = 5315.97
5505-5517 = 5505.32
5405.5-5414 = 5407.33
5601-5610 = 5601.22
